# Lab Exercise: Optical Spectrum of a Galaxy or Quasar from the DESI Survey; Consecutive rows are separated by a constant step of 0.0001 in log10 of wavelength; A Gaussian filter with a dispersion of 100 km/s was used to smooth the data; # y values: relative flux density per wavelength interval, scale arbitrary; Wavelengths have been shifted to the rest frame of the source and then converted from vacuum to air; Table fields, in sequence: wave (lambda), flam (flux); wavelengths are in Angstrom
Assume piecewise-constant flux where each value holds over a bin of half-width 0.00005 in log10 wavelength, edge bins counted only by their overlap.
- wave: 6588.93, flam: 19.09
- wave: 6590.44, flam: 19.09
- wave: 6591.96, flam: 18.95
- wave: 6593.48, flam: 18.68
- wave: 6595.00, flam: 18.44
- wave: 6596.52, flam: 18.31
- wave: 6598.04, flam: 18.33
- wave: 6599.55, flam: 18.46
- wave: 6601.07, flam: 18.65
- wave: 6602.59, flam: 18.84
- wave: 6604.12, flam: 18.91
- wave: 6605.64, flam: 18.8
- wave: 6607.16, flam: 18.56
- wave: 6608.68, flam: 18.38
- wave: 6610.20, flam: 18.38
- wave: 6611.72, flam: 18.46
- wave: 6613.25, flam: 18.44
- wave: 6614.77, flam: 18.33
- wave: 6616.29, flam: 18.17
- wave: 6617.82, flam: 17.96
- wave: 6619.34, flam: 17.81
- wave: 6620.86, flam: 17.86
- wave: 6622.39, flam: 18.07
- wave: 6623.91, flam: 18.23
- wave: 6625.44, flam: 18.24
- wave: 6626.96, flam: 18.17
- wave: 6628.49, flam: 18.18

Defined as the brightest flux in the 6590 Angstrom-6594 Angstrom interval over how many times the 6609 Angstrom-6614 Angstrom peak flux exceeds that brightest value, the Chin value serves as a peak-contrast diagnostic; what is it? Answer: 19.7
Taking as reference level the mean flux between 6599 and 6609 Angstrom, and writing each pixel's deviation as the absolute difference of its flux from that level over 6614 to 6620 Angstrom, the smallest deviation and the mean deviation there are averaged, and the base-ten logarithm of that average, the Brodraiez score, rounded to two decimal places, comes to -0.34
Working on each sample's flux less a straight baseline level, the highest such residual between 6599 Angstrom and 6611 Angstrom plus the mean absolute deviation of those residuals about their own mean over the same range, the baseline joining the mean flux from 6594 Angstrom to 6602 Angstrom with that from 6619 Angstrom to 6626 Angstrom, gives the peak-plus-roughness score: 0.7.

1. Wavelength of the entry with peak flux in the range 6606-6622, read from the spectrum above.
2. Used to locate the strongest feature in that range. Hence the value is 6607.16 Angstrom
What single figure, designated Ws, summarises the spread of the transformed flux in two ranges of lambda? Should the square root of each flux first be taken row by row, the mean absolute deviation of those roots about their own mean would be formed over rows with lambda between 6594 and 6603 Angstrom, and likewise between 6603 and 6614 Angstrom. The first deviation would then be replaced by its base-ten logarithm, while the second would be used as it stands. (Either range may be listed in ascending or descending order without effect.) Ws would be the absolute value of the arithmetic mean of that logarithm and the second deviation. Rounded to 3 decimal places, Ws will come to 0.856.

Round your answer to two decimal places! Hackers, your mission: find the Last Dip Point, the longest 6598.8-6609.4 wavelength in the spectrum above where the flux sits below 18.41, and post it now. 6608.68 Angstrom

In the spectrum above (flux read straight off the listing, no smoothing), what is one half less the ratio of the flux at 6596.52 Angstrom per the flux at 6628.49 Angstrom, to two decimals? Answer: -0.51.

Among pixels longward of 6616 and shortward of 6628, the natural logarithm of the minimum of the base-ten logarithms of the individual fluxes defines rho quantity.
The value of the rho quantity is 0.224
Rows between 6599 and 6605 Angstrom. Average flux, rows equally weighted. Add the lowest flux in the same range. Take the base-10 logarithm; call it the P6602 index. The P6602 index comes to 1.570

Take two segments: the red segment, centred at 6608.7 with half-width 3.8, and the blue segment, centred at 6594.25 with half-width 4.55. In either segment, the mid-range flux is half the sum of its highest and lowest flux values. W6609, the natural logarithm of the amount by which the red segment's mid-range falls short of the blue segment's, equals -2.2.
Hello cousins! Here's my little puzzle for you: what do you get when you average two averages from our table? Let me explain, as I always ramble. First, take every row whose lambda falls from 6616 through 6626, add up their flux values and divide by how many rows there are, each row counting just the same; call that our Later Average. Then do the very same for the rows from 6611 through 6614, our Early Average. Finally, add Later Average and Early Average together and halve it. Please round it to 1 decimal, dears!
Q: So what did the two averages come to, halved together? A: 18.2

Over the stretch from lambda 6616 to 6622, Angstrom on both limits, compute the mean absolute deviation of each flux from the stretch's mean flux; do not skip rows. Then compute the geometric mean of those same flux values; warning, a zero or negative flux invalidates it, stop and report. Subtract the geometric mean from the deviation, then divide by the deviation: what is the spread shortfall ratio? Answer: -155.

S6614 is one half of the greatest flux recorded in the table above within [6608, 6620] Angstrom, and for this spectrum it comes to 9.23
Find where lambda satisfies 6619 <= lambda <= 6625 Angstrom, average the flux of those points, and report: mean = 18.0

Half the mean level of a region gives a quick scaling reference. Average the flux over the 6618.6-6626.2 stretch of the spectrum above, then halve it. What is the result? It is 9.02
